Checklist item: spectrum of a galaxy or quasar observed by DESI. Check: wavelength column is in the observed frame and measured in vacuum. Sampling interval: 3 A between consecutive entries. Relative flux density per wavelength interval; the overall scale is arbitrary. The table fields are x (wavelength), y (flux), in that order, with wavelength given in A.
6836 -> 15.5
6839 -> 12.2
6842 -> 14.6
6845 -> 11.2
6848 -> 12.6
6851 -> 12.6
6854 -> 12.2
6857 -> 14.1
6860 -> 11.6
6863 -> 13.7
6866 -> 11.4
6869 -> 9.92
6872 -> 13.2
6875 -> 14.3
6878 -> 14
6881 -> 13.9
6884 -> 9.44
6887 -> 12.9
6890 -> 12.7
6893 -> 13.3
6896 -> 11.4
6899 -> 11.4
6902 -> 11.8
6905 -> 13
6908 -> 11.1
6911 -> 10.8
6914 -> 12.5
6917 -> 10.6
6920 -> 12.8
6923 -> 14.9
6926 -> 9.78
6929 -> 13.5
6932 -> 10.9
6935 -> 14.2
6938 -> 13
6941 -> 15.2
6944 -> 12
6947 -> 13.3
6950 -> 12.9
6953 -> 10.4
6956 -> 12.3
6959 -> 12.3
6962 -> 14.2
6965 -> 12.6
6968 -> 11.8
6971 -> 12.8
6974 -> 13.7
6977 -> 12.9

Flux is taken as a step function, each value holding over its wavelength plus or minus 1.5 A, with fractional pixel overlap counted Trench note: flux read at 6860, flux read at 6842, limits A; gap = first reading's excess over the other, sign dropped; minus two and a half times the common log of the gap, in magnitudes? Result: -1.2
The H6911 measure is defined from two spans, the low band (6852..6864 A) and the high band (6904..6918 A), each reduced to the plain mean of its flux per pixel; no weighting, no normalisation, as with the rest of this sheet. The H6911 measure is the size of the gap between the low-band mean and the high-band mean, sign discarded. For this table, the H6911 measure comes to 1.3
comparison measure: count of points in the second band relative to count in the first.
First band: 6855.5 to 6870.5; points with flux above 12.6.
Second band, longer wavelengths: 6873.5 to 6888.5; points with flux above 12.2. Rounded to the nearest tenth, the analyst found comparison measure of 2.0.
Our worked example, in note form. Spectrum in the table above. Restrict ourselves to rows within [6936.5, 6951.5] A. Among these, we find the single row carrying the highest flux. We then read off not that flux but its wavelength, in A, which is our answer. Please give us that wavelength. 6941 A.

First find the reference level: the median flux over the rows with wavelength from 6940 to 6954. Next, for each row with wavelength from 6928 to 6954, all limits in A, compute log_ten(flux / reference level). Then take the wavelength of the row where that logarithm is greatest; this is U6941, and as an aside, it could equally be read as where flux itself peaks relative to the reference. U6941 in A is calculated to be 6941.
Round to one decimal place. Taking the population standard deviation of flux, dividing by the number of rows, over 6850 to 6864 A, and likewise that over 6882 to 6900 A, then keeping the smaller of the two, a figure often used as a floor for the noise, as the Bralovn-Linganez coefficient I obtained 0.9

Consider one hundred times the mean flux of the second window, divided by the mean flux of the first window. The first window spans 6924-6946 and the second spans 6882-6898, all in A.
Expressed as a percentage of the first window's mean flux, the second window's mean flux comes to 94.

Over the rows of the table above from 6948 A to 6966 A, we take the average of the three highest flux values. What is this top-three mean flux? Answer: 13.2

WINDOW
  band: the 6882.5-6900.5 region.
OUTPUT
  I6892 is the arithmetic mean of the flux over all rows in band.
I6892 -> 11.9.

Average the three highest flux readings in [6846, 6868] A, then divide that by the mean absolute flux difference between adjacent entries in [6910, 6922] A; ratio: 7.0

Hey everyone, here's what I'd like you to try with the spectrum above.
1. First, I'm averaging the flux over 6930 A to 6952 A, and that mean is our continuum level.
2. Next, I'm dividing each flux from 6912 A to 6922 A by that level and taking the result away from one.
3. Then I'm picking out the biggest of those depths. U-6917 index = 0.19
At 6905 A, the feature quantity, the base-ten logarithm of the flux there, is 1.11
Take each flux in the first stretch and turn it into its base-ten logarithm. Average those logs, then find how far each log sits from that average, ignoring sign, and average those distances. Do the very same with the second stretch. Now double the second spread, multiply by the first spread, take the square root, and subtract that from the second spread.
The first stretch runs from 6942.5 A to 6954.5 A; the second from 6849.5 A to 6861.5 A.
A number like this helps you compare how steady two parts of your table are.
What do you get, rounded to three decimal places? -0.017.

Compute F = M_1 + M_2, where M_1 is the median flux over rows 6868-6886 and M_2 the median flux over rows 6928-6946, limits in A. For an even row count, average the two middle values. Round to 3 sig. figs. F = 26.8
